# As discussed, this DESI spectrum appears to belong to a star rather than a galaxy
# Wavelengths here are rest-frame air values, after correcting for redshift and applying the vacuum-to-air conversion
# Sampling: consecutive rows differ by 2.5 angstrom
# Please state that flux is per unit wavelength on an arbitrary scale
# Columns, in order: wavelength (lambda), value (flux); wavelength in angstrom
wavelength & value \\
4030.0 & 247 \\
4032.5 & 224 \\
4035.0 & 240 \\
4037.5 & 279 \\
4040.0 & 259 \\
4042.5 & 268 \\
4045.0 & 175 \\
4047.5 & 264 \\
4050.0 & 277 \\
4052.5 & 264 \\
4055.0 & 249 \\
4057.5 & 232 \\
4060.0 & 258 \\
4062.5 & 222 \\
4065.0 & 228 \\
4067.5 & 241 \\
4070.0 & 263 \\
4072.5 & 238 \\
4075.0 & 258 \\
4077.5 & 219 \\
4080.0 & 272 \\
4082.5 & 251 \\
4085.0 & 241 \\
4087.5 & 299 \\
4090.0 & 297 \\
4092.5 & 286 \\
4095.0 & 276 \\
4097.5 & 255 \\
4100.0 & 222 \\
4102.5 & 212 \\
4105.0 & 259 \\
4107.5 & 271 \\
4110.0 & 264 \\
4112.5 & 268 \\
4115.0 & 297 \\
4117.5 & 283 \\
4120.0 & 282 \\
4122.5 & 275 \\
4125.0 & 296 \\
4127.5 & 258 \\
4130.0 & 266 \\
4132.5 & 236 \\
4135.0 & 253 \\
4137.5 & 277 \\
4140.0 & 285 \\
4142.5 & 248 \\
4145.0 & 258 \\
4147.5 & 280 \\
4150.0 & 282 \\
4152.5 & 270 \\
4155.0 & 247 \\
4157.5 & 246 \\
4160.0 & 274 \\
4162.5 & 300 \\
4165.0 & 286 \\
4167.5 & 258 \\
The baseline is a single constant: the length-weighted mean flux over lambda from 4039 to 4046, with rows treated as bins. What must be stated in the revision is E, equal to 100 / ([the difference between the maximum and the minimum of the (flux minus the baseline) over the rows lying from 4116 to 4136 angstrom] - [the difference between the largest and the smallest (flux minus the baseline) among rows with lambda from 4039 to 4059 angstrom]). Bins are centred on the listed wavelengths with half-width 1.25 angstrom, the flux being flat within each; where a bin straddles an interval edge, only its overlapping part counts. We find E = -2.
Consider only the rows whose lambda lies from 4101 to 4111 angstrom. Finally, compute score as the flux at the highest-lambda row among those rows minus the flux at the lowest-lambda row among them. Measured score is 52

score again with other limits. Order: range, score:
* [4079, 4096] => 4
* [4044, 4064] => 47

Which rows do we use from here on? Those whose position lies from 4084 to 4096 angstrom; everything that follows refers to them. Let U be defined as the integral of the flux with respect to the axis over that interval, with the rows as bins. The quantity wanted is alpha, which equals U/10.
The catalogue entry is 337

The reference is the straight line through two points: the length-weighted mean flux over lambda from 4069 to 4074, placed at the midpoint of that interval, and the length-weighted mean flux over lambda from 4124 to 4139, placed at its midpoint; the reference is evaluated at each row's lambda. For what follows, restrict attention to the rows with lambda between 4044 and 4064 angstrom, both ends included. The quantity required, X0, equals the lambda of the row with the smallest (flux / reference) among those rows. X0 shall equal 4045.0 angstrom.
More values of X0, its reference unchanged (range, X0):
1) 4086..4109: 4102.5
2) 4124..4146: 4132.5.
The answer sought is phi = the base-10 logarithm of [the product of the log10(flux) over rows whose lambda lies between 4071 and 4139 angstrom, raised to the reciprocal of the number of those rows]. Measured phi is 0.384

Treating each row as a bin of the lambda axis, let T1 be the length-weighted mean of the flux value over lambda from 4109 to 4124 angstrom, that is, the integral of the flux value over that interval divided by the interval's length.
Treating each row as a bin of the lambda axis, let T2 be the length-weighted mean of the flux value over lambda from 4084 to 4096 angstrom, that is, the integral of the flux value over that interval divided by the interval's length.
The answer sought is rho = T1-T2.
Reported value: -2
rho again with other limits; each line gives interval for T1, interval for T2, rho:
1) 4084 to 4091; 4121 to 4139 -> 13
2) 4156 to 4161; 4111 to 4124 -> -22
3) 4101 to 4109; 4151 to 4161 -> -12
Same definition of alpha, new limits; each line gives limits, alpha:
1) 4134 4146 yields 317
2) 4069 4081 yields 299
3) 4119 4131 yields 331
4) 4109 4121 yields 335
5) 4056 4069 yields 308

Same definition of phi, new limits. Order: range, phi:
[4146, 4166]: 0.387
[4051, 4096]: 0.381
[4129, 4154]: 0.384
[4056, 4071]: 0.377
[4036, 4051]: 0.380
